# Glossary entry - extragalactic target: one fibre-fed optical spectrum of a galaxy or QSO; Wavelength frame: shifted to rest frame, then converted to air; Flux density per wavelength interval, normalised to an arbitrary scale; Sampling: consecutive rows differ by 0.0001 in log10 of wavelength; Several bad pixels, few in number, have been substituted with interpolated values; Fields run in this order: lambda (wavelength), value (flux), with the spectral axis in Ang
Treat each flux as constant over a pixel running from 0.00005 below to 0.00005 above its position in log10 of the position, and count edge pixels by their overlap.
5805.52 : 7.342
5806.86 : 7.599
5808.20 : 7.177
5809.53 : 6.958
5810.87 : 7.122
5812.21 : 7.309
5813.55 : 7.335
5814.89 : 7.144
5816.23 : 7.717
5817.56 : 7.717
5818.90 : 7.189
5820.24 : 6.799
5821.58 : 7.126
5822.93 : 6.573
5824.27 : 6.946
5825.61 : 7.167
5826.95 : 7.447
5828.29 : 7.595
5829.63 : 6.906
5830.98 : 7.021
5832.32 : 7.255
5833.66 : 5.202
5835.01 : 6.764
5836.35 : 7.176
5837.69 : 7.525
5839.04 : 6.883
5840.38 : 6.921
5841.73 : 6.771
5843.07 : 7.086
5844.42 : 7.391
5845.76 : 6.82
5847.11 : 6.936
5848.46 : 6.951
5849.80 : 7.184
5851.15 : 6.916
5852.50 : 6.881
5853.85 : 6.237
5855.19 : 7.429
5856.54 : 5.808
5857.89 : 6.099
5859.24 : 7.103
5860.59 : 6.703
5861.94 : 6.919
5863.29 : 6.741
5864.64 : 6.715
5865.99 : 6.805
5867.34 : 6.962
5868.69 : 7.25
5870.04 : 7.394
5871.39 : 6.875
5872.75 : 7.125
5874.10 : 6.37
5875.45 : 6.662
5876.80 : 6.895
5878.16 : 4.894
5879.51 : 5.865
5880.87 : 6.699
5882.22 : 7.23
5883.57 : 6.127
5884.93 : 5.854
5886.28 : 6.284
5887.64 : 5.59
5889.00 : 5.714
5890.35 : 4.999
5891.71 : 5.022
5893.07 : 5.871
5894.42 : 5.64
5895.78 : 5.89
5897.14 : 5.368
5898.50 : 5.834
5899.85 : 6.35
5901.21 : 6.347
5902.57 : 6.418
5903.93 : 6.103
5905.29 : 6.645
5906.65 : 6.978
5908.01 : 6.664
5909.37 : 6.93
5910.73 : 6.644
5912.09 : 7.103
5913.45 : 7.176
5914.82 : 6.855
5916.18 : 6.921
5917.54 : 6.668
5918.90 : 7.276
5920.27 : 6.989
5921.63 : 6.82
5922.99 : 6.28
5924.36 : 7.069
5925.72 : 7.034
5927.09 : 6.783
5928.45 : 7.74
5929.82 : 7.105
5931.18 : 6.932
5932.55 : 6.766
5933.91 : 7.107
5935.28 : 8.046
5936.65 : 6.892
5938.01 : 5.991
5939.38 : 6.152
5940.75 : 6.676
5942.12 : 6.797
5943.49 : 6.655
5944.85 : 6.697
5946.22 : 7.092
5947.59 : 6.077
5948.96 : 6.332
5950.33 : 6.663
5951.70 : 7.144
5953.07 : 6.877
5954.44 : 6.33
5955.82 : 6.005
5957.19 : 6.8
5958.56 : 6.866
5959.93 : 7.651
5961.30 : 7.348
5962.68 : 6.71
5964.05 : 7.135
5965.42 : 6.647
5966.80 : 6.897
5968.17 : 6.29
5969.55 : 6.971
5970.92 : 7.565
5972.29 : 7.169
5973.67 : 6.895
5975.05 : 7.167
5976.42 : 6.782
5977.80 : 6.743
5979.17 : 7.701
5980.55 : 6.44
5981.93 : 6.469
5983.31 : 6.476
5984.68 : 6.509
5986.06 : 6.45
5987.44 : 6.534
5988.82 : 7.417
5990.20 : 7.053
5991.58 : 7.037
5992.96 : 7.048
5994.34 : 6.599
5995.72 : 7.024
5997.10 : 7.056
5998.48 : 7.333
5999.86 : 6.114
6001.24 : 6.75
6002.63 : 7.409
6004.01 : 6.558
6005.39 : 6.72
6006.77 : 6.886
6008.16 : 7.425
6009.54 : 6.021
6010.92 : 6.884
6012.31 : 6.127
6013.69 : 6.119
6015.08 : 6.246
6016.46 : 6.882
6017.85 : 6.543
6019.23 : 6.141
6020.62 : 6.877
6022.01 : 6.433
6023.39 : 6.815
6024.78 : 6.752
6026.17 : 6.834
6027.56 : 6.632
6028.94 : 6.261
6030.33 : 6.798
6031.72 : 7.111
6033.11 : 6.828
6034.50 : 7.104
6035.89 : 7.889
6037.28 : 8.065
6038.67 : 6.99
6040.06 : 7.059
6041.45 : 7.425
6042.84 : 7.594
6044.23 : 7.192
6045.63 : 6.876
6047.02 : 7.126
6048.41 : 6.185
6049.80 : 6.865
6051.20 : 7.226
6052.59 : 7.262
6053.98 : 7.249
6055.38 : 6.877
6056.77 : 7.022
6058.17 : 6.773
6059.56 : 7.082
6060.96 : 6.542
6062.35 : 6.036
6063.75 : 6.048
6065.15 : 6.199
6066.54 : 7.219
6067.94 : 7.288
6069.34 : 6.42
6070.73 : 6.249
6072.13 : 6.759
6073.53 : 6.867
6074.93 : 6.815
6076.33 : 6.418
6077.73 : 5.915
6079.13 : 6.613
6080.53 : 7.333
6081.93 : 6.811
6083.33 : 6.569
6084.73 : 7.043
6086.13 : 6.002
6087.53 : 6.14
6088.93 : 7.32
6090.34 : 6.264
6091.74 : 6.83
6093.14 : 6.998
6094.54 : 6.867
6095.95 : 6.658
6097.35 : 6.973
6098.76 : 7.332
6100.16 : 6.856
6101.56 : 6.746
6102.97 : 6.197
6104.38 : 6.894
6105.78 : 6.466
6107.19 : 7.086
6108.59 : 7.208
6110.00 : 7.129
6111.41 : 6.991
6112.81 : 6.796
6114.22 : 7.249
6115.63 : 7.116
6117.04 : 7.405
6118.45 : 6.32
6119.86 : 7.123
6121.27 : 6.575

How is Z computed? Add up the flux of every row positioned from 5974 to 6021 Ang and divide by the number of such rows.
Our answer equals 6.75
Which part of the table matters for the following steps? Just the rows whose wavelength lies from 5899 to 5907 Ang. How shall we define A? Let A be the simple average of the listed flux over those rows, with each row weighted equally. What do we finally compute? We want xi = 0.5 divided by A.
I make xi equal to 0.0772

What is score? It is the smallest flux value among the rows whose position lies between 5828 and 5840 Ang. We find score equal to 5.202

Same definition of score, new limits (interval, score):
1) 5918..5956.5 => 5.991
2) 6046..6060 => 6.185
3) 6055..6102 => 5.915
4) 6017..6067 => 6.036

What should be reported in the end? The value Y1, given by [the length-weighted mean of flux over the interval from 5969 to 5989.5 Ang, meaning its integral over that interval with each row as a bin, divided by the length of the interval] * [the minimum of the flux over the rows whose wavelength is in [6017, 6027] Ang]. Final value 42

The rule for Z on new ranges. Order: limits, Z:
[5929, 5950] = 6.75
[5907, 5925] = 6.88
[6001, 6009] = 6.96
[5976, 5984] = 6.77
